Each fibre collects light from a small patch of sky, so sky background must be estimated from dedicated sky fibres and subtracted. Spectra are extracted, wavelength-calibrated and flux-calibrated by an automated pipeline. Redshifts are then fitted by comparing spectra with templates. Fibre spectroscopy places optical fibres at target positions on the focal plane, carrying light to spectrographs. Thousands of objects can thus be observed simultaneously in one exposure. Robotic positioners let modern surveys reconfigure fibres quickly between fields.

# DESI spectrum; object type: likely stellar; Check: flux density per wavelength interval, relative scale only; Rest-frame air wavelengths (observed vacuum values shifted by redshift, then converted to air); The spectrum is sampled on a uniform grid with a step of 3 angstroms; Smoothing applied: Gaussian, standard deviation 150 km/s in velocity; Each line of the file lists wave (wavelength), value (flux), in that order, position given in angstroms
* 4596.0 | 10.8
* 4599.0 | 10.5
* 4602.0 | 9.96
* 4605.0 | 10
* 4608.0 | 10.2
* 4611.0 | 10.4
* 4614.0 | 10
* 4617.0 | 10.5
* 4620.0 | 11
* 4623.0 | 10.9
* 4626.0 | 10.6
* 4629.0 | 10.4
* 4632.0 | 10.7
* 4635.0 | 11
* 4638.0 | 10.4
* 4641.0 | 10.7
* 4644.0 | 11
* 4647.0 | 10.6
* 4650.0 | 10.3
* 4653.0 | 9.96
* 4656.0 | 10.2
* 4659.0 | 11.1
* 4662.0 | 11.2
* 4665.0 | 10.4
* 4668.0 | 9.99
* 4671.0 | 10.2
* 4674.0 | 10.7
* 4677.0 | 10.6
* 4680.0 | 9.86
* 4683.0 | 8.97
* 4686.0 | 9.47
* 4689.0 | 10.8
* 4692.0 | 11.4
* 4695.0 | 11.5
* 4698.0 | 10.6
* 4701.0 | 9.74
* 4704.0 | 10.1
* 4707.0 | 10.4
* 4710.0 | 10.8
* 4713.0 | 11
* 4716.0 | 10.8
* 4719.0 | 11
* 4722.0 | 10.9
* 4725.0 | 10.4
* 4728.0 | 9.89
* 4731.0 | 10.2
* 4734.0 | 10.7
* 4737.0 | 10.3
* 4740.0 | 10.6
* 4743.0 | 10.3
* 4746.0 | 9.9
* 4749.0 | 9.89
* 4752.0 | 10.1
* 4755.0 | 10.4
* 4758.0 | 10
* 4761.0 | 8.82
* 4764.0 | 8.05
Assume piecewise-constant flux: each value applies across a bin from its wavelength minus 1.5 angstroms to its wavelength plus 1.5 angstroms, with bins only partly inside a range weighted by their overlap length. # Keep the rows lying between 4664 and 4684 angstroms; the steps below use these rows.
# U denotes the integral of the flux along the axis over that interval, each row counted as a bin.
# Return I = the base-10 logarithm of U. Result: 2.31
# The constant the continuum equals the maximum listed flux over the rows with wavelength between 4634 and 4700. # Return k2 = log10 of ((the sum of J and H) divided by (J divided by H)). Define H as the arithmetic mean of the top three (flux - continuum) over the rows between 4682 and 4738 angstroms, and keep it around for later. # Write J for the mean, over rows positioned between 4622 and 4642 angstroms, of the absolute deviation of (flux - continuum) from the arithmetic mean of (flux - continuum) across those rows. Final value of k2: -1.55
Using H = -0.200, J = 0.176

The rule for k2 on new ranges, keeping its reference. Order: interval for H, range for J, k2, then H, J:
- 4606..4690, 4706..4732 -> -1.11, -0.400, 0.335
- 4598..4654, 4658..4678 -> -0.65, -0.500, 0.344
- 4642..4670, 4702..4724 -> -0.69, -0.400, 0.265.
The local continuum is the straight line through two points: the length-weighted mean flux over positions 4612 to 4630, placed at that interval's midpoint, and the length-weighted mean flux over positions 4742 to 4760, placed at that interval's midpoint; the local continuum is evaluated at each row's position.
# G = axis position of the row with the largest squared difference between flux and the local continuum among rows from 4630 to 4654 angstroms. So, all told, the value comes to 4644.0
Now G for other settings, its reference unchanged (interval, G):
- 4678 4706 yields 4683.0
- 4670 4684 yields 4683.0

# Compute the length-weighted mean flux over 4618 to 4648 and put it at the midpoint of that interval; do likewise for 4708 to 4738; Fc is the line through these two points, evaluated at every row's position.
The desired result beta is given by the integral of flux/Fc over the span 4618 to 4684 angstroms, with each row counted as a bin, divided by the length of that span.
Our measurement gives 0.981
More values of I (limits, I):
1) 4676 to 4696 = 2.32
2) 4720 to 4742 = 2.36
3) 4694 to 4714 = 2.32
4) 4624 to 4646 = 2.37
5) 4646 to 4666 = 2.32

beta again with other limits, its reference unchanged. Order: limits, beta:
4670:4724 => 0.986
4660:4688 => 0.954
